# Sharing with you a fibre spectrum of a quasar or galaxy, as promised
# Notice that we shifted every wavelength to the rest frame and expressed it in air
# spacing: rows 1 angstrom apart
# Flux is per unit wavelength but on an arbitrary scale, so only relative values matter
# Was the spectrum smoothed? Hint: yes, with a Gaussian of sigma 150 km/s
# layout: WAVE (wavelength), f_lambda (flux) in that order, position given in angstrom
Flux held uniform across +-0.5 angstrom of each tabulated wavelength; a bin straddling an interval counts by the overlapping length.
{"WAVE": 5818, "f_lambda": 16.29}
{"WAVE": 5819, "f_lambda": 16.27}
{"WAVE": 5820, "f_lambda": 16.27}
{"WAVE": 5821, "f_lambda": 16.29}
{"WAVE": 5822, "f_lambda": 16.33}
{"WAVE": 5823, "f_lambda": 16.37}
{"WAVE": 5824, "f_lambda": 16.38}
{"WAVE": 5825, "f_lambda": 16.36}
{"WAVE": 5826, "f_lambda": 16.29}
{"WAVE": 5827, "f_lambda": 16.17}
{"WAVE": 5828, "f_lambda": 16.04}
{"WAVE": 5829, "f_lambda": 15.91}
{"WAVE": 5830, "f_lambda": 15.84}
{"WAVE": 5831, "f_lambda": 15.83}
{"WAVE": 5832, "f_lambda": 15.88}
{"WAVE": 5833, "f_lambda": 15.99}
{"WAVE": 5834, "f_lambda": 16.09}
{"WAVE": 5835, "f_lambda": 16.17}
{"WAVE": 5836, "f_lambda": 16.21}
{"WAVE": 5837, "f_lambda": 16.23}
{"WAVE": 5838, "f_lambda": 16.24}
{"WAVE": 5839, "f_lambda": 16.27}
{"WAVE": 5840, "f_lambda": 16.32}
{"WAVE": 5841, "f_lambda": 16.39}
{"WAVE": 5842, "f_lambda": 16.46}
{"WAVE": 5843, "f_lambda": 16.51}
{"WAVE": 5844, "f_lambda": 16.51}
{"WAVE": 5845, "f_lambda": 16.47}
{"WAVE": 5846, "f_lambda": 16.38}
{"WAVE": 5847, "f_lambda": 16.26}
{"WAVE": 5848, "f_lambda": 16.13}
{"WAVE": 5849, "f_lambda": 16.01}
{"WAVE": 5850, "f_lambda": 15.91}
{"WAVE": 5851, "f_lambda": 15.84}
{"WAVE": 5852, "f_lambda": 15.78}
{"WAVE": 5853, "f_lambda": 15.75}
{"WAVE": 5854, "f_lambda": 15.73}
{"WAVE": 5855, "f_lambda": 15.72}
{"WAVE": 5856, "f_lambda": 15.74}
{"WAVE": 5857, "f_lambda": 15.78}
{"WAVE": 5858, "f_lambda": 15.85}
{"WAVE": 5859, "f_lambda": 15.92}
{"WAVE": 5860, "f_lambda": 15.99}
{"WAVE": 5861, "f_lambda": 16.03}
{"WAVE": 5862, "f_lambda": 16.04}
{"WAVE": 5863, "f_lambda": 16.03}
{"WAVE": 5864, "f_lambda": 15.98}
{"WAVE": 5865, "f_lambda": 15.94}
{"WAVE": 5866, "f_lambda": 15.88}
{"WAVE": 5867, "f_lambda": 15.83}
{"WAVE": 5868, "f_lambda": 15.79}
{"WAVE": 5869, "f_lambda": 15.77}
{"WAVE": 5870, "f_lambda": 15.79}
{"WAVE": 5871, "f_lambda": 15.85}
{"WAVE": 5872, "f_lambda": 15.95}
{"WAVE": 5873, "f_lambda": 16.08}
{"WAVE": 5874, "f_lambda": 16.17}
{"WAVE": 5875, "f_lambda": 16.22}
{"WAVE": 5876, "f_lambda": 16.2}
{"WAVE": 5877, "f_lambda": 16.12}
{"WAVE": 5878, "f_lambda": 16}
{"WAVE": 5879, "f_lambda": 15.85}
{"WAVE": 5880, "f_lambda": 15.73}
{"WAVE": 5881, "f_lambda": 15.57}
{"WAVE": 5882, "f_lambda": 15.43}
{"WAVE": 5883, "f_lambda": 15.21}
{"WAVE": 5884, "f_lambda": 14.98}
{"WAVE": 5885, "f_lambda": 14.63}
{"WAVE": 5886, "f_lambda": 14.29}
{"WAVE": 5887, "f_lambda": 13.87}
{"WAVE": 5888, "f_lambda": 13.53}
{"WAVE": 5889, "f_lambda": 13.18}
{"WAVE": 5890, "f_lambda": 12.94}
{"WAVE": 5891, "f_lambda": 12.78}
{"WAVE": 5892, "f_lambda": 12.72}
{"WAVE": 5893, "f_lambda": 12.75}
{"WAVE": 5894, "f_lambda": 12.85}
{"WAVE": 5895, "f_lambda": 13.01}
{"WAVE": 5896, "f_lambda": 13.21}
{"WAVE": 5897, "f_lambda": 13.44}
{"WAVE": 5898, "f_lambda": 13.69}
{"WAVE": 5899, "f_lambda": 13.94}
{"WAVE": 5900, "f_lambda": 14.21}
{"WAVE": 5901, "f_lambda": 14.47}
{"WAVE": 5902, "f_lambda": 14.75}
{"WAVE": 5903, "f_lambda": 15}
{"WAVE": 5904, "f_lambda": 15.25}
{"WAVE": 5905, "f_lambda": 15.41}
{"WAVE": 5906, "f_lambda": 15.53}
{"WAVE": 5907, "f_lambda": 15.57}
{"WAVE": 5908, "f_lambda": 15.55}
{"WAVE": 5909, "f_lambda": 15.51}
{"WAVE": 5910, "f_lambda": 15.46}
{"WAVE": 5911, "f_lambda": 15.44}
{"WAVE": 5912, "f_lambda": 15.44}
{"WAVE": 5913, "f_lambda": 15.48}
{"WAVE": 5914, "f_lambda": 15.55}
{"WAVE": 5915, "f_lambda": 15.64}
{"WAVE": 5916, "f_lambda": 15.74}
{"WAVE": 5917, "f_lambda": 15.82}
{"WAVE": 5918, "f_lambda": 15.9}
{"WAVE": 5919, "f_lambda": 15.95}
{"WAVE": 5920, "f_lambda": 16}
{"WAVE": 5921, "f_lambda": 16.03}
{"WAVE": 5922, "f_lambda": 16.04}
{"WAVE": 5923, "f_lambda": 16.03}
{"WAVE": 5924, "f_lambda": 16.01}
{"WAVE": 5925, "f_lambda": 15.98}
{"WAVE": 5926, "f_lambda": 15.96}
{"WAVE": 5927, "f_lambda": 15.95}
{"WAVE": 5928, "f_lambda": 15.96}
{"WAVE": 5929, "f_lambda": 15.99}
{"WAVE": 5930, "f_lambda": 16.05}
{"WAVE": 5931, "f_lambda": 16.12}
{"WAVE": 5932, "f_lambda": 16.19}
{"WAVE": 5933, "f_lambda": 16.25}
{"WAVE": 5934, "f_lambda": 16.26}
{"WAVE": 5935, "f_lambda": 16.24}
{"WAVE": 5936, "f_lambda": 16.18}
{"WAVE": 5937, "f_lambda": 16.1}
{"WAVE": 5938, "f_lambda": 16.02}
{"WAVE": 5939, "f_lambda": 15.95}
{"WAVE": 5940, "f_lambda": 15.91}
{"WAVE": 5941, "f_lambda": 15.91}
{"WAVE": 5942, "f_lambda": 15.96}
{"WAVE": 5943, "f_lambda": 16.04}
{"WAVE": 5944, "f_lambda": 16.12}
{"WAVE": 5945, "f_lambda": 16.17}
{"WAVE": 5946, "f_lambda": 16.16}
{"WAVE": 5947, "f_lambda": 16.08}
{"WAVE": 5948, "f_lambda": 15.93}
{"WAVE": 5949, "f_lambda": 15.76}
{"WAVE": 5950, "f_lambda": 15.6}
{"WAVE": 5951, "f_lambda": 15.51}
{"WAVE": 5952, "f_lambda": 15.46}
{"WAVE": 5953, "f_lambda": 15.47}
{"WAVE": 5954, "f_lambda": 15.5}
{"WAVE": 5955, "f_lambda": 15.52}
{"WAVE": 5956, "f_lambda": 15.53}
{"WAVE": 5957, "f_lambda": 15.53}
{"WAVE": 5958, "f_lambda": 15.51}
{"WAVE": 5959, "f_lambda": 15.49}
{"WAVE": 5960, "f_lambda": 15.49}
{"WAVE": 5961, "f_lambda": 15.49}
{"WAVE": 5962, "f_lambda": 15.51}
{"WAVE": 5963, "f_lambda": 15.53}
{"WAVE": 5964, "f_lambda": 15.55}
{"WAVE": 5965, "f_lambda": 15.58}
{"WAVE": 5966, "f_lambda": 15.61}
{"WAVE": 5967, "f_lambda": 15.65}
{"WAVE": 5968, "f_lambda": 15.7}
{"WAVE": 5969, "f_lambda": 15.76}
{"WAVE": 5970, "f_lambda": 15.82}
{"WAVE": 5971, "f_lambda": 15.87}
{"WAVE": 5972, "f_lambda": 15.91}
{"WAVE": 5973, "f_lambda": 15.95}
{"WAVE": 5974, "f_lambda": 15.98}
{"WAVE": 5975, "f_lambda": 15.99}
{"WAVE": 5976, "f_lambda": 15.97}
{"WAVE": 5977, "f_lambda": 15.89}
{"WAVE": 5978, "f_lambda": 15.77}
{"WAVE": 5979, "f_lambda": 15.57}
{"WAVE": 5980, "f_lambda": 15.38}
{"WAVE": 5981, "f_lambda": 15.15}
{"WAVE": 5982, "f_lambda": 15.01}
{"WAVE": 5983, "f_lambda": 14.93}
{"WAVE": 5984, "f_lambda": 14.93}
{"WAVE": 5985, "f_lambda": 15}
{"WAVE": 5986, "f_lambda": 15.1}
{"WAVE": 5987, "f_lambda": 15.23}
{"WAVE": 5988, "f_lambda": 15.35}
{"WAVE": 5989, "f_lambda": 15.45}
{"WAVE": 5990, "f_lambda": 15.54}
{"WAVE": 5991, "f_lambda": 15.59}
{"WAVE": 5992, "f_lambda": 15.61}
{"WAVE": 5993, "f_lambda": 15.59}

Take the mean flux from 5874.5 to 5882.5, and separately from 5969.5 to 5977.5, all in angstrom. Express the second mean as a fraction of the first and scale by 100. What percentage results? 100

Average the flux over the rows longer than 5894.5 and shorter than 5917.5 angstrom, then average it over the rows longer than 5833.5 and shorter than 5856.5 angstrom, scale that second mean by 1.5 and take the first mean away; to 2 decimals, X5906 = 9.29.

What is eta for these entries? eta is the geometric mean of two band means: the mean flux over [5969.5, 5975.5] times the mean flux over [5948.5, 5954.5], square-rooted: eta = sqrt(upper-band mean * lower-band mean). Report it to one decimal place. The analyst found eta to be 15.7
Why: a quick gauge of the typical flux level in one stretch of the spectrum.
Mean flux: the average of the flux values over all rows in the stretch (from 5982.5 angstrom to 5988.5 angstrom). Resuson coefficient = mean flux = 15.1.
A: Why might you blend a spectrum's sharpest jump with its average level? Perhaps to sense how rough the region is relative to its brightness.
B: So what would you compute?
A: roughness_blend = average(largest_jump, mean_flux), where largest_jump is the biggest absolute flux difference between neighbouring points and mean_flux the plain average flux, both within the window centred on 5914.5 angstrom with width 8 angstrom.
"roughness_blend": 7.86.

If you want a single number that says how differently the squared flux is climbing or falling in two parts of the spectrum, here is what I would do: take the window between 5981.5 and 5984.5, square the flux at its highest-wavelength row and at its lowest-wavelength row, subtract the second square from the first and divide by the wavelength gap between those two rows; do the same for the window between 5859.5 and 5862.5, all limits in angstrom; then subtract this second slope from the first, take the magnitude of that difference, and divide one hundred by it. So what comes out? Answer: 50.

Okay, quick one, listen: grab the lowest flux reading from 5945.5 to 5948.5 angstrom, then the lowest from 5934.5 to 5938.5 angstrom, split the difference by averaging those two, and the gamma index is 16.0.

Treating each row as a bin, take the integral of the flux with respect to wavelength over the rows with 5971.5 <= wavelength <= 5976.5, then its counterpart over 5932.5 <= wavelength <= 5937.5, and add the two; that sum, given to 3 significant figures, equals 161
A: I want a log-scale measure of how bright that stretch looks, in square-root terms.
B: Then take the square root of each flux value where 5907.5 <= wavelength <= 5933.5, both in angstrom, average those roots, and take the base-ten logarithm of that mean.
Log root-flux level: 0.600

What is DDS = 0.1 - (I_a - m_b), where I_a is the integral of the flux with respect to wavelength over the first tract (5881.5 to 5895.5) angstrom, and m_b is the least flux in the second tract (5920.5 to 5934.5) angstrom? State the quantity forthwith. -176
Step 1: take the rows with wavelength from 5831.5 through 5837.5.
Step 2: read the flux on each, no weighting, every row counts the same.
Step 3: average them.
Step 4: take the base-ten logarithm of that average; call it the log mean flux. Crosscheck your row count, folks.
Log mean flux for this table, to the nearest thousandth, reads 1.207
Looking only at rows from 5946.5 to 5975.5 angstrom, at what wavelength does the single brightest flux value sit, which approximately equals 5947 angstrom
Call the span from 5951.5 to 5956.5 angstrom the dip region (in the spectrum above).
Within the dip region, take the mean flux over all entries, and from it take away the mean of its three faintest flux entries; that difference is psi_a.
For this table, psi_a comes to 0.019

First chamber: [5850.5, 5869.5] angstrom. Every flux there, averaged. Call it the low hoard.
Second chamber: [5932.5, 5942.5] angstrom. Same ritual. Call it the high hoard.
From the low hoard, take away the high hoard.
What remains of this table -0.2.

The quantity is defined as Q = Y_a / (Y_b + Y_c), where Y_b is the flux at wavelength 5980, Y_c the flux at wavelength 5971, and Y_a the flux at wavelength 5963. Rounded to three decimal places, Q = 0.497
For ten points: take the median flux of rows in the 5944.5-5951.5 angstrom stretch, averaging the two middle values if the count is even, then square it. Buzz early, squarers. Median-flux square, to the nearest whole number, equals 254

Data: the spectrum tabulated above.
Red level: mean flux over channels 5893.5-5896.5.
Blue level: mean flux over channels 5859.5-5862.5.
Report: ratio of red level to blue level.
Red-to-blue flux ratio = 0.81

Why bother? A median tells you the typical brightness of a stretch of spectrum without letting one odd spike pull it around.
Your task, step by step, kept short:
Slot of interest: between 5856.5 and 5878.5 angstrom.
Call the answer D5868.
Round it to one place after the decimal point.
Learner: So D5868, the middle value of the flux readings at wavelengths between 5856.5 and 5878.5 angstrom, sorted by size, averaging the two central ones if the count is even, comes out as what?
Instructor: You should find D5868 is 16.0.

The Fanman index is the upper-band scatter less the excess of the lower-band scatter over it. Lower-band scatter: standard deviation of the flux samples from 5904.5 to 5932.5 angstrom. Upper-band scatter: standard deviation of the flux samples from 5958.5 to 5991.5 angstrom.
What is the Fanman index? 0.4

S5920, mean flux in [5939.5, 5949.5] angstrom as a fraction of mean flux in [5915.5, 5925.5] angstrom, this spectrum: 1.00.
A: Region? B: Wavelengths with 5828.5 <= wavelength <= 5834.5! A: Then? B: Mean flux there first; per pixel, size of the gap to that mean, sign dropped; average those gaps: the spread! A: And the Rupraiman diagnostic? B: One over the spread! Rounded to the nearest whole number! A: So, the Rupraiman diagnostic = 13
